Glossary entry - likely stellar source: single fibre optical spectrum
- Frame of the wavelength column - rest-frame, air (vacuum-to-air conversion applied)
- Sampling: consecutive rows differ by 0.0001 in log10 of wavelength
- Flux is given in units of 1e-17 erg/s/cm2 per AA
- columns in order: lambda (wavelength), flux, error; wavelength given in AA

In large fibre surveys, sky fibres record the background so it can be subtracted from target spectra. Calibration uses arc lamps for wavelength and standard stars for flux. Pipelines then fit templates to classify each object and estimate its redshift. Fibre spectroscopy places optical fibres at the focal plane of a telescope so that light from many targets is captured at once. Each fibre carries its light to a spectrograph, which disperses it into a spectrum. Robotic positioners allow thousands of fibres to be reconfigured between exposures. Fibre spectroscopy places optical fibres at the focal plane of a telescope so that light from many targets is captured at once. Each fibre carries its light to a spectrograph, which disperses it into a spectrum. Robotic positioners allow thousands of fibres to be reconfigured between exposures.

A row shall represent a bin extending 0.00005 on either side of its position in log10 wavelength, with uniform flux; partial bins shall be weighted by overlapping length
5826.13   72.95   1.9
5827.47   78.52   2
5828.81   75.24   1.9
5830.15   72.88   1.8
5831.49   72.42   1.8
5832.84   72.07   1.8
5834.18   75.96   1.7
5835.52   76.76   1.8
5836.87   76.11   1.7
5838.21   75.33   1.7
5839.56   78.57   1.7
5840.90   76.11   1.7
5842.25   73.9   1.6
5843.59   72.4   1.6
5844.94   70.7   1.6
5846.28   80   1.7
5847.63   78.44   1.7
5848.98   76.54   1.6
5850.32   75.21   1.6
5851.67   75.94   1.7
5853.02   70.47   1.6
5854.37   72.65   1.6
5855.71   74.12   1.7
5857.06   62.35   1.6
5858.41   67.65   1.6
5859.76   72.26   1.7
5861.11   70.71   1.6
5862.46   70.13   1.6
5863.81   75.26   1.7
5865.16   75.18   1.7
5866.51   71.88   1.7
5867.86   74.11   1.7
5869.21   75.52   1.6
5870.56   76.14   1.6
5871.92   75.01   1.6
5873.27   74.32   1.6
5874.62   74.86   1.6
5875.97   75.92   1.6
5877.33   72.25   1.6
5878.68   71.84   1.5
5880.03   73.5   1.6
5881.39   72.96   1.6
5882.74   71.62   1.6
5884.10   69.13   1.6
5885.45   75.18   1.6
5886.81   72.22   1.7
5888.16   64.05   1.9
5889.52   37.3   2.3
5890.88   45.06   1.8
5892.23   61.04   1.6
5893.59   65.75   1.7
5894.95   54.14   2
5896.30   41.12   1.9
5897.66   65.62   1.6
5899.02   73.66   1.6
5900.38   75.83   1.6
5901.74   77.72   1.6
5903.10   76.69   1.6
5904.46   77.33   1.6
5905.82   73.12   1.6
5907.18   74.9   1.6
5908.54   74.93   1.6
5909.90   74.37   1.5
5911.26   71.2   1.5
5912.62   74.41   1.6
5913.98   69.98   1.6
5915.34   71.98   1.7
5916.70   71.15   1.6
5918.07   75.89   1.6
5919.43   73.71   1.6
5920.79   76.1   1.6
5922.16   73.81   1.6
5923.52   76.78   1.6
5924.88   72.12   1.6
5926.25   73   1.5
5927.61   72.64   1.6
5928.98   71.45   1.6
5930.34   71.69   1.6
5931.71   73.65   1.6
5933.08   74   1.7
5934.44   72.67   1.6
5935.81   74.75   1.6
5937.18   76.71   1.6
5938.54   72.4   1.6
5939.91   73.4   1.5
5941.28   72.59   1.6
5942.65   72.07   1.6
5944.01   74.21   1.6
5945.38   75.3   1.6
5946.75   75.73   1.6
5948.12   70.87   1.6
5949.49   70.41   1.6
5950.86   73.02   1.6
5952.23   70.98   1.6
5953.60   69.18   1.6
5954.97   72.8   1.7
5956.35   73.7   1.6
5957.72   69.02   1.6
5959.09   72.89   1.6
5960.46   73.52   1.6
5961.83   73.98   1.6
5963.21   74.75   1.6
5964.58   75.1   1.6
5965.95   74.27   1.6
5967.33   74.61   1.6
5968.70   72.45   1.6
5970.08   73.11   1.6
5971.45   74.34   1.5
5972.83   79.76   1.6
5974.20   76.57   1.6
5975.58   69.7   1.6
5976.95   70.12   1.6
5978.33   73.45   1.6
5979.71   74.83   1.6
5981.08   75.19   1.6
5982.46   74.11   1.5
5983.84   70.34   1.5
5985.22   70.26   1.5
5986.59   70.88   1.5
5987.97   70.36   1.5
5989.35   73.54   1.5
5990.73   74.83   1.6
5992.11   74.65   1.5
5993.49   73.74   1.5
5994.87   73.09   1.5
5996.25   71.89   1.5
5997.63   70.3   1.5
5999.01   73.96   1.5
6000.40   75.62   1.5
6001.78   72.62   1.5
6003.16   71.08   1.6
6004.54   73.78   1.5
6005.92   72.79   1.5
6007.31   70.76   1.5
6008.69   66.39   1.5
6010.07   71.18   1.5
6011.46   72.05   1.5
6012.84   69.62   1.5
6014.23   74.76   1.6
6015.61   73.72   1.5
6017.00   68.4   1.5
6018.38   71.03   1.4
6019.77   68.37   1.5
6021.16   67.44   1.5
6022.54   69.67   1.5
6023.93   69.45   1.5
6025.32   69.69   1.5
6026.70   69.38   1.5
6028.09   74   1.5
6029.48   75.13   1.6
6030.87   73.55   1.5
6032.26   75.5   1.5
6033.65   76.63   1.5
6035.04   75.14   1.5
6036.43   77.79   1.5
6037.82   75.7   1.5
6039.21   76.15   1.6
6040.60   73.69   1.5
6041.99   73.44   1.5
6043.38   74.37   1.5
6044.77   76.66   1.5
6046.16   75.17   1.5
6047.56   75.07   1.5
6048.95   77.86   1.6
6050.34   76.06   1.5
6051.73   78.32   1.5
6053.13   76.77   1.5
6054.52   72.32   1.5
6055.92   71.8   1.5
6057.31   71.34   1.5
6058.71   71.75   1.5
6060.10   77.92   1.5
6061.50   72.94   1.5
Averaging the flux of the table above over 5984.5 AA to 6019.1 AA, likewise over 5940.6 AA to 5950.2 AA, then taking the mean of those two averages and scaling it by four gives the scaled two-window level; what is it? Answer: 290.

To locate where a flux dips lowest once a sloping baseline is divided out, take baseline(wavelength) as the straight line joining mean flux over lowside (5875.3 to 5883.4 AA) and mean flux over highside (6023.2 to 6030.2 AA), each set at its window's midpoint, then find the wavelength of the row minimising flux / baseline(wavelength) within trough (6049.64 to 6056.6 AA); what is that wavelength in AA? 6055.92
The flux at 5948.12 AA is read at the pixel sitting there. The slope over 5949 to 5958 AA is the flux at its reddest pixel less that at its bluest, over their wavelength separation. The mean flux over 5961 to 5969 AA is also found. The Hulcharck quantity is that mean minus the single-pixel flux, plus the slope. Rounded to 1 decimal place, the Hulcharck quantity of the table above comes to 3.2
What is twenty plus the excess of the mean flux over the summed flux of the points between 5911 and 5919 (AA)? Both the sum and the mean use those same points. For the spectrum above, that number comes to -342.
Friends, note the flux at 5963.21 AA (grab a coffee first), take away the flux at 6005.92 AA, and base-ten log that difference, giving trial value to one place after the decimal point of 0.3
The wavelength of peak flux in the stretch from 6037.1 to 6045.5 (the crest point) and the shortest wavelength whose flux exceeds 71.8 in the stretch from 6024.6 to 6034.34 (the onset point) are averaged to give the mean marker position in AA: 6036.4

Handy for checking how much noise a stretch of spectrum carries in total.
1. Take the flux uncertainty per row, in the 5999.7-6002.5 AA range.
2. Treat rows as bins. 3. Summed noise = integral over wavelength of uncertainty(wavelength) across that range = 4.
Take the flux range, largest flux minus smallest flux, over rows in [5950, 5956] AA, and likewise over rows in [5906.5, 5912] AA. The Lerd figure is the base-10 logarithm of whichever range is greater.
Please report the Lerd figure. 0.58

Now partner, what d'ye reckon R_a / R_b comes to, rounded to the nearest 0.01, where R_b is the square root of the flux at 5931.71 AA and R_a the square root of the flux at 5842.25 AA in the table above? 1.00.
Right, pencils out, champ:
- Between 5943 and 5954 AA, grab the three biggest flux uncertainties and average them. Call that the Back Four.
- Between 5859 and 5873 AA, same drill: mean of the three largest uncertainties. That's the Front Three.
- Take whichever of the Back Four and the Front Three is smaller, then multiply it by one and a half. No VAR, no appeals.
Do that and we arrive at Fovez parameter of 2.40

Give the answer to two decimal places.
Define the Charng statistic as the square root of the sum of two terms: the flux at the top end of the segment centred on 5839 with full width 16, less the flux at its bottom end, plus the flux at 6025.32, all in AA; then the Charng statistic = 8.79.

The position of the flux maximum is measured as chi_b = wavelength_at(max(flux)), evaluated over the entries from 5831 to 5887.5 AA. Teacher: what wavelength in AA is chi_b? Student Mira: 5846.28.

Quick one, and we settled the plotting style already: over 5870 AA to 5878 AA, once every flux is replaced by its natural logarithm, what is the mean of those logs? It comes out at 4.31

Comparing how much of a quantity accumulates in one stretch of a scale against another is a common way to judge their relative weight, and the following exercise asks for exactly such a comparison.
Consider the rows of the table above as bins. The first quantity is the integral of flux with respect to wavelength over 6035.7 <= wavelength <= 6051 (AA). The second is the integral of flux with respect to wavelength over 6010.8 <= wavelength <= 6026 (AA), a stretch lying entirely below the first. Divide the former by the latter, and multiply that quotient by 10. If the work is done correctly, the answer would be 10.8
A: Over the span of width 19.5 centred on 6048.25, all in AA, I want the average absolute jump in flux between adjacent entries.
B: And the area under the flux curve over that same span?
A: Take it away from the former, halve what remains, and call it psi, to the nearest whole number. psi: -730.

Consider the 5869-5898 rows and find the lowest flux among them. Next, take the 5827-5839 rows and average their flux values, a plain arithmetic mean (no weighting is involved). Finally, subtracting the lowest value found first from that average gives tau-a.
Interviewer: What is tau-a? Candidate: 38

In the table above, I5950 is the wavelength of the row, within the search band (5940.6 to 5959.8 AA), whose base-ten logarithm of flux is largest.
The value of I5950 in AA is 5946.75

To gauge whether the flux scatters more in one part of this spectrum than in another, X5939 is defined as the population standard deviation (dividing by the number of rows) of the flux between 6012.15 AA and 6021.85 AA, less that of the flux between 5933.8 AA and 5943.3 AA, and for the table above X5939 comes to 1.1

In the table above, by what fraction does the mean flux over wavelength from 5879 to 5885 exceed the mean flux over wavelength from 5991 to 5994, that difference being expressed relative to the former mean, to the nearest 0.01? -0.03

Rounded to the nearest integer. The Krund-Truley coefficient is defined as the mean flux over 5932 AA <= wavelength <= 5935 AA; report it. 73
